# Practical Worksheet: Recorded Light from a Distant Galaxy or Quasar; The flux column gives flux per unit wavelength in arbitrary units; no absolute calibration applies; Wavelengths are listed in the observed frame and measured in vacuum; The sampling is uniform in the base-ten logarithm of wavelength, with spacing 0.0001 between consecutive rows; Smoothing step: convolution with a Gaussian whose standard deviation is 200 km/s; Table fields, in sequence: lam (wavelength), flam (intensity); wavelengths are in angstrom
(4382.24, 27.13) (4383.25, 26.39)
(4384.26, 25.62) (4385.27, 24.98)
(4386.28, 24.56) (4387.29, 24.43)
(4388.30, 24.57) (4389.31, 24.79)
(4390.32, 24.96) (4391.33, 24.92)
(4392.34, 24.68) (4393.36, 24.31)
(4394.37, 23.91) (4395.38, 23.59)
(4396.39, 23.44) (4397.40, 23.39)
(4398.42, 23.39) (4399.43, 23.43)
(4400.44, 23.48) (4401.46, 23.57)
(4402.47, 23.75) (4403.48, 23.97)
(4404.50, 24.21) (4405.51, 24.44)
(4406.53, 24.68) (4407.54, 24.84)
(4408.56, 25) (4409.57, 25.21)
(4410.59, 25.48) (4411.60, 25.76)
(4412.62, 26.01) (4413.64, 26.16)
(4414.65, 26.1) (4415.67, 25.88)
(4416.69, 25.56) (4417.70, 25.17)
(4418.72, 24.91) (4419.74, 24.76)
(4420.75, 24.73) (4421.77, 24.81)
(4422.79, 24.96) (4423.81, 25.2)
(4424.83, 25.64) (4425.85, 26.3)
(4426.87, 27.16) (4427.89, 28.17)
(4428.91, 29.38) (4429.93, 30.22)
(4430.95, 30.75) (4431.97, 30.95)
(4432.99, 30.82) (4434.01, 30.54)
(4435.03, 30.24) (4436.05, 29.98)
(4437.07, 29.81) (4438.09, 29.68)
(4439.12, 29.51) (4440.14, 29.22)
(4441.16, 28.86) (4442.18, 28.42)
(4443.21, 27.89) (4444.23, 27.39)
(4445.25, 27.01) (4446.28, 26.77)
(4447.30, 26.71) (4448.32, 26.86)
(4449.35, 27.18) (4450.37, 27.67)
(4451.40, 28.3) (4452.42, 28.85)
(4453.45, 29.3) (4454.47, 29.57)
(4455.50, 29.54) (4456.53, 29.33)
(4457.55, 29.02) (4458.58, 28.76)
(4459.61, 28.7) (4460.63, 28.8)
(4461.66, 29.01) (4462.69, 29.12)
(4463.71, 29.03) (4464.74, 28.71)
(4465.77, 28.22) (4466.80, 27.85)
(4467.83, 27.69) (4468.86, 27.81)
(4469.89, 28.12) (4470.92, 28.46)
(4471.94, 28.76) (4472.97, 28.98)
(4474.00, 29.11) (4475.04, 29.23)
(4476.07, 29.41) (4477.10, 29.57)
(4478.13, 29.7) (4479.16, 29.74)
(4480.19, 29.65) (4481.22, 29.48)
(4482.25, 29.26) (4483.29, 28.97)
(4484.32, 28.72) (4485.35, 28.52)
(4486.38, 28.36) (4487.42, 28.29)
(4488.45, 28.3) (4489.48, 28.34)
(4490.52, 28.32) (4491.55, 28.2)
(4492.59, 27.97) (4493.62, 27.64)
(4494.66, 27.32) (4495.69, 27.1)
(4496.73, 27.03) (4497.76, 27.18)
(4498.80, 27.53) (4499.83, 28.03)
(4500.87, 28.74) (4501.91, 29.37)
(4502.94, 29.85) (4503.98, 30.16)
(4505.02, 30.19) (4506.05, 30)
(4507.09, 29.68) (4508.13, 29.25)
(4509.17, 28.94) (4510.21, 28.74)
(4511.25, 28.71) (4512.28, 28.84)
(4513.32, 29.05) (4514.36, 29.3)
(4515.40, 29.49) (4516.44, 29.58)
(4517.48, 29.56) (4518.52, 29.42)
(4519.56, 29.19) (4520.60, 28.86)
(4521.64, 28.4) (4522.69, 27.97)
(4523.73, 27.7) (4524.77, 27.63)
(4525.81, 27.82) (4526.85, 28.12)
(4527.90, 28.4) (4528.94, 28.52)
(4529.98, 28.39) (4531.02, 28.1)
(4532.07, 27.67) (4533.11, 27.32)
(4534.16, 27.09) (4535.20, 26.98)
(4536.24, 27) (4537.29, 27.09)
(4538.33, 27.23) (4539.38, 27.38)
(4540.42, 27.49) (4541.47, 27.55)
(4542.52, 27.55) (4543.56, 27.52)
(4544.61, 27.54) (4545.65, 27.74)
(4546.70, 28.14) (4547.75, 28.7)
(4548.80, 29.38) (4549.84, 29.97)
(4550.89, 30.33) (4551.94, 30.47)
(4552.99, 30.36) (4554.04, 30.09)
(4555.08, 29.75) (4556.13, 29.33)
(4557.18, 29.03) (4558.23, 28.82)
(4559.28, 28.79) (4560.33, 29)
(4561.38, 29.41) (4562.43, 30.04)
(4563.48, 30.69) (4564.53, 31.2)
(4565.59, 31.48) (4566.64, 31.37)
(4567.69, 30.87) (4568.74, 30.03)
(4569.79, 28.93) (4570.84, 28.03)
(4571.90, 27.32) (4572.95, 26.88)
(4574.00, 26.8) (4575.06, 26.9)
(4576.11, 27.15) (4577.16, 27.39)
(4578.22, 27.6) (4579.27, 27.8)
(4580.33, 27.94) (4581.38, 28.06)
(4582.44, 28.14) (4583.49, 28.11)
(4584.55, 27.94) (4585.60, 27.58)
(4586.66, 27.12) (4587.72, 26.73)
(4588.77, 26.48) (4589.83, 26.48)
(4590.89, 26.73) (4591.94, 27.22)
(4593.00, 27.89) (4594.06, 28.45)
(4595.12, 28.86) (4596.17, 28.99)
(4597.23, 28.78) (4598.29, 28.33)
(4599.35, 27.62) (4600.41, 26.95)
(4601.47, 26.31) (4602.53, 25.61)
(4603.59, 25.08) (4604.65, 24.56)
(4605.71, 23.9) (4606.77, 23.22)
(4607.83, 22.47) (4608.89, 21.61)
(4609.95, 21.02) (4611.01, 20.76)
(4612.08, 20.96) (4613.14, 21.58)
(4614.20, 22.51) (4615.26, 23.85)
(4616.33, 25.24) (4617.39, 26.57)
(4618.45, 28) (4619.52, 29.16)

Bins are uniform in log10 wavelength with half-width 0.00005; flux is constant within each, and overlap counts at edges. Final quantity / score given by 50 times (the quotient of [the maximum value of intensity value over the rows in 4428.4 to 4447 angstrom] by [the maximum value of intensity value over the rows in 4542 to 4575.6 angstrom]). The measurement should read 49.2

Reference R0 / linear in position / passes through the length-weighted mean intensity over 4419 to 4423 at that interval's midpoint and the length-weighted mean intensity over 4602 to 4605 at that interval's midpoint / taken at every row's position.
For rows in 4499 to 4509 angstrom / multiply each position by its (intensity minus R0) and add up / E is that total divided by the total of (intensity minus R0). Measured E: 4504.2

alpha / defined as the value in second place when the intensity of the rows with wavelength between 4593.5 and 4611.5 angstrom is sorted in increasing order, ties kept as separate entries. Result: 21.02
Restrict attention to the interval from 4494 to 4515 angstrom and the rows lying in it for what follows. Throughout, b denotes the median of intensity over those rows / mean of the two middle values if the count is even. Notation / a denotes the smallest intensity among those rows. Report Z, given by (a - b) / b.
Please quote -0.064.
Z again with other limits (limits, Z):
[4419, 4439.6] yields -0.160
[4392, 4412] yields -0.029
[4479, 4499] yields -0.045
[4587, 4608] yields -0.159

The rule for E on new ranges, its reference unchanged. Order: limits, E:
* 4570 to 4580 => 4575.1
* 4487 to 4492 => 4489.5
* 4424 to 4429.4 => 4427.6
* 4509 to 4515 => 4511.8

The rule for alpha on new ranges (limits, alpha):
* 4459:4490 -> 27.81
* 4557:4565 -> 28.82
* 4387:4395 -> 24.31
